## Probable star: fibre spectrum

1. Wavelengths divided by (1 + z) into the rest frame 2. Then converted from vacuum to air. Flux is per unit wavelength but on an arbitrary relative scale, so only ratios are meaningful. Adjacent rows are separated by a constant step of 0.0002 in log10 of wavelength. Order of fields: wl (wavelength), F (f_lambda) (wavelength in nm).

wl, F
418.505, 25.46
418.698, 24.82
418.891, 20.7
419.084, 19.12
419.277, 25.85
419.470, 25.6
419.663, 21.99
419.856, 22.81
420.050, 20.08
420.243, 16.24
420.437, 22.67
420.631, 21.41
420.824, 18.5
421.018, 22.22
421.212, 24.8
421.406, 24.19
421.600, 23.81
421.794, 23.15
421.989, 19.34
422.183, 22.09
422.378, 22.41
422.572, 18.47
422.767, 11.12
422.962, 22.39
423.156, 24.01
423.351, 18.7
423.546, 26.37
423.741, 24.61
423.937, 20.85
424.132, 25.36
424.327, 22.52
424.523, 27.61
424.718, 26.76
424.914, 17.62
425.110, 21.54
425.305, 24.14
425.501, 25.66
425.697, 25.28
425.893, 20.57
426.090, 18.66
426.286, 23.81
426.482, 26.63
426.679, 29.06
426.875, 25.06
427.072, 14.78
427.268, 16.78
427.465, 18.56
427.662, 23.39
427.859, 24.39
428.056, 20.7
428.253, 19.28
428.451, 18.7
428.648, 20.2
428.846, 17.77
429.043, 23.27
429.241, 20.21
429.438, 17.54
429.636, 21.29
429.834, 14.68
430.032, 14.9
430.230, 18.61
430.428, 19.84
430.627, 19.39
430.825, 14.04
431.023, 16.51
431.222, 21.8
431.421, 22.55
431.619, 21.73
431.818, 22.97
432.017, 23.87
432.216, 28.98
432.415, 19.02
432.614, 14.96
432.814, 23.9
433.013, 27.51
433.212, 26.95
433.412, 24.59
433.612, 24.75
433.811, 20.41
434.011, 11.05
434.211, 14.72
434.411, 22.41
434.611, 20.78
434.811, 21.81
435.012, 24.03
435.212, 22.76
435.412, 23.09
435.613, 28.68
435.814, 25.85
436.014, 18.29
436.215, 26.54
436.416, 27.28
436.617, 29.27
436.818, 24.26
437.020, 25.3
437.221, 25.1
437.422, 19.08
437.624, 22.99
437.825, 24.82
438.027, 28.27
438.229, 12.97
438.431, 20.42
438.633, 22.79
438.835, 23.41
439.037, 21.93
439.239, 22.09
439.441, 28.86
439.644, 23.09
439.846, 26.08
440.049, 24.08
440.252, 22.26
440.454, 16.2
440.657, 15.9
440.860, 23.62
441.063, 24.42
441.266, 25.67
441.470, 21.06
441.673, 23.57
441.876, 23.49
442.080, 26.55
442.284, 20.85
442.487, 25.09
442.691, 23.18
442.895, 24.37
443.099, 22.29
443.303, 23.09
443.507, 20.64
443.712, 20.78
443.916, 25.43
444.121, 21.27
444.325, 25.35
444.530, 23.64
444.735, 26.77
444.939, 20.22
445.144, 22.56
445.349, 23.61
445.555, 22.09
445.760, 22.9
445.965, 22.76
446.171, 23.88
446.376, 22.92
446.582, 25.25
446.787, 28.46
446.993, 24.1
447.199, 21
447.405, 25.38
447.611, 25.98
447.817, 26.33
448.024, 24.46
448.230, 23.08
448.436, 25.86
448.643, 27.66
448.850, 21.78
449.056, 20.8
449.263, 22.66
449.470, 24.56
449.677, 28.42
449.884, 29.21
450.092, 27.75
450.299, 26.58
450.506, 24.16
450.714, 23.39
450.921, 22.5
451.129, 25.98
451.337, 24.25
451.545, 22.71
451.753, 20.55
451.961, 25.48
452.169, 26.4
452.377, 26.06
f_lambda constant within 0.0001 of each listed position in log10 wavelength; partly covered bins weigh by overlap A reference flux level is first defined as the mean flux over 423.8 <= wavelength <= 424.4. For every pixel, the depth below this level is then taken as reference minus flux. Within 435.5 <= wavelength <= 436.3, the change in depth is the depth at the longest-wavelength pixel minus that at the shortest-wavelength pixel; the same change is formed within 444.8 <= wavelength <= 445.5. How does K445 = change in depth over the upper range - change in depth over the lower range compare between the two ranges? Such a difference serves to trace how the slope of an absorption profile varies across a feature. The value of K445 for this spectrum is -5.5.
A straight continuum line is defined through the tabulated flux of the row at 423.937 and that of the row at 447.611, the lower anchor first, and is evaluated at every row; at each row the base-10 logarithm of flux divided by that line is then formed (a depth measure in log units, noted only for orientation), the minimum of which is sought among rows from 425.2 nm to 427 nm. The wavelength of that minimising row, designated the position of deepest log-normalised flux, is 426.090 nm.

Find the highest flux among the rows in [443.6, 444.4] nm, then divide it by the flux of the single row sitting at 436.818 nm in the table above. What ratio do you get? 1.05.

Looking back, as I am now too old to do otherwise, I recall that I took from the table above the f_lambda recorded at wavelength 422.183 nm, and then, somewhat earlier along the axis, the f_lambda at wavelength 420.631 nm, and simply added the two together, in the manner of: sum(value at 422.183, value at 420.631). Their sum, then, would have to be 43.5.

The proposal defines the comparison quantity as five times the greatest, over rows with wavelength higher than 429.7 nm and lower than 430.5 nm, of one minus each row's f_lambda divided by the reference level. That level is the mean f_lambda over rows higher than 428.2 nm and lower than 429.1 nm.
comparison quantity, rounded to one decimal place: 1.3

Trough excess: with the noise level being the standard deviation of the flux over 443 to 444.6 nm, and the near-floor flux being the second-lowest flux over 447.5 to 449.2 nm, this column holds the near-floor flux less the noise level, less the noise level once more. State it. 18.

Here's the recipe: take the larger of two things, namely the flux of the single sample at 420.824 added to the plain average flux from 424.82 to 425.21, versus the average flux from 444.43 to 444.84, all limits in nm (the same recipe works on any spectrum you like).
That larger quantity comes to 38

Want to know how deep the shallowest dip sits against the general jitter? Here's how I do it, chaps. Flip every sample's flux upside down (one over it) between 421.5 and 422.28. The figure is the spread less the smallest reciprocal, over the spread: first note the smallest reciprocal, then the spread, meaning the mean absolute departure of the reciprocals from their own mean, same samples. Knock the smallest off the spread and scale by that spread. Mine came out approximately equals -13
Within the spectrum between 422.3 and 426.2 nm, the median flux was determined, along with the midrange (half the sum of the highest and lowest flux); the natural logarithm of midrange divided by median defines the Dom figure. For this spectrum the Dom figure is -0.15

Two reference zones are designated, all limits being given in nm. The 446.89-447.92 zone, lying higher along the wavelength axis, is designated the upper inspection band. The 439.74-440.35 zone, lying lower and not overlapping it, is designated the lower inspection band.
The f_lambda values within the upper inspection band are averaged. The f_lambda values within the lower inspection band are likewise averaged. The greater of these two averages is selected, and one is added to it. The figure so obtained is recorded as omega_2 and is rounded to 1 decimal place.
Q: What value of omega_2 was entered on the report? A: 25.6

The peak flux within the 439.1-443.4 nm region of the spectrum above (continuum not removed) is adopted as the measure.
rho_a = 28.86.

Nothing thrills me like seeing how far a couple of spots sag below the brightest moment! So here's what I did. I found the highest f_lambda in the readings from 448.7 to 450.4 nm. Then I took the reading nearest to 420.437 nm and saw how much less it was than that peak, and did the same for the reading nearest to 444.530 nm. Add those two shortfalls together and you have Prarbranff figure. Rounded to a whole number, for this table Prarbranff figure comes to 12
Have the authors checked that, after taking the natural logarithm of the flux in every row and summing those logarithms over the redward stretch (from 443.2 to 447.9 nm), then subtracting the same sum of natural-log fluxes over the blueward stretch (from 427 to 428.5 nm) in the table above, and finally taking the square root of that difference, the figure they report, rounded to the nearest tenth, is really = 7.0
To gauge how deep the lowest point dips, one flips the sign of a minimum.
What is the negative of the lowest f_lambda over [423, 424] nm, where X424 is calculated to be -18.7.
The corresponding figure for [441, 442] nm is -21.1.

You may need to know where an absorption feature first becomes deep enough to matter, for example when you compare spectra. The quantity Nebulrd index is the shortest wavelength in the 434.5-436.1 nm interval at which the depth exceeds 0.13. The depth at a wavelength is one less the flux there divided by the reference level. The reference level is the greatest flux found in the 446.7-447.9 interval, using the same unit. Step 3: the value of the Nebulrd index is 434.611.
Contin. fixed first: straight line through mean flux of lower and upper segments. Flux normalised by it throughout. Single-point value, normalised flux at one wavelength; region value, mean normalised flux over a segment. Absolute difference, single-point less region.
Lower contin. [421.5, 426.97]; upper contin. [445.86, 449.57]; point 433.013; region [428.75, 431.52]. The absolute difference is 0.37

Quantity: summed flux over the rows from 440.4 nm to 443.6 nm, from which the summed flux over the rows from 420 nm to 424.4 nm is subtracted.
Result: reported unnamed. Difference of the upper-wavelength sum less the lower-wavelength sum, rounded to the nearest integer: -135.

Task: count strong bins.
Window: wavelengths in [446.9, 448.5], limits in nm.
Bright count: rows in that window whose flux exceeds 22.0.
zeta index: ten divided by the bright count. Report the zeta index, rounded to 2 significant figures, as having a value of 1.4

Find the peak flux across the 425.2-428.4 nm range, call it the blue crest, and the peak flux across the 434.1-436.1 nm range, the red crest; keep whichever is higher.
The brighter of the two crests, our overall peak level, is 29.1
